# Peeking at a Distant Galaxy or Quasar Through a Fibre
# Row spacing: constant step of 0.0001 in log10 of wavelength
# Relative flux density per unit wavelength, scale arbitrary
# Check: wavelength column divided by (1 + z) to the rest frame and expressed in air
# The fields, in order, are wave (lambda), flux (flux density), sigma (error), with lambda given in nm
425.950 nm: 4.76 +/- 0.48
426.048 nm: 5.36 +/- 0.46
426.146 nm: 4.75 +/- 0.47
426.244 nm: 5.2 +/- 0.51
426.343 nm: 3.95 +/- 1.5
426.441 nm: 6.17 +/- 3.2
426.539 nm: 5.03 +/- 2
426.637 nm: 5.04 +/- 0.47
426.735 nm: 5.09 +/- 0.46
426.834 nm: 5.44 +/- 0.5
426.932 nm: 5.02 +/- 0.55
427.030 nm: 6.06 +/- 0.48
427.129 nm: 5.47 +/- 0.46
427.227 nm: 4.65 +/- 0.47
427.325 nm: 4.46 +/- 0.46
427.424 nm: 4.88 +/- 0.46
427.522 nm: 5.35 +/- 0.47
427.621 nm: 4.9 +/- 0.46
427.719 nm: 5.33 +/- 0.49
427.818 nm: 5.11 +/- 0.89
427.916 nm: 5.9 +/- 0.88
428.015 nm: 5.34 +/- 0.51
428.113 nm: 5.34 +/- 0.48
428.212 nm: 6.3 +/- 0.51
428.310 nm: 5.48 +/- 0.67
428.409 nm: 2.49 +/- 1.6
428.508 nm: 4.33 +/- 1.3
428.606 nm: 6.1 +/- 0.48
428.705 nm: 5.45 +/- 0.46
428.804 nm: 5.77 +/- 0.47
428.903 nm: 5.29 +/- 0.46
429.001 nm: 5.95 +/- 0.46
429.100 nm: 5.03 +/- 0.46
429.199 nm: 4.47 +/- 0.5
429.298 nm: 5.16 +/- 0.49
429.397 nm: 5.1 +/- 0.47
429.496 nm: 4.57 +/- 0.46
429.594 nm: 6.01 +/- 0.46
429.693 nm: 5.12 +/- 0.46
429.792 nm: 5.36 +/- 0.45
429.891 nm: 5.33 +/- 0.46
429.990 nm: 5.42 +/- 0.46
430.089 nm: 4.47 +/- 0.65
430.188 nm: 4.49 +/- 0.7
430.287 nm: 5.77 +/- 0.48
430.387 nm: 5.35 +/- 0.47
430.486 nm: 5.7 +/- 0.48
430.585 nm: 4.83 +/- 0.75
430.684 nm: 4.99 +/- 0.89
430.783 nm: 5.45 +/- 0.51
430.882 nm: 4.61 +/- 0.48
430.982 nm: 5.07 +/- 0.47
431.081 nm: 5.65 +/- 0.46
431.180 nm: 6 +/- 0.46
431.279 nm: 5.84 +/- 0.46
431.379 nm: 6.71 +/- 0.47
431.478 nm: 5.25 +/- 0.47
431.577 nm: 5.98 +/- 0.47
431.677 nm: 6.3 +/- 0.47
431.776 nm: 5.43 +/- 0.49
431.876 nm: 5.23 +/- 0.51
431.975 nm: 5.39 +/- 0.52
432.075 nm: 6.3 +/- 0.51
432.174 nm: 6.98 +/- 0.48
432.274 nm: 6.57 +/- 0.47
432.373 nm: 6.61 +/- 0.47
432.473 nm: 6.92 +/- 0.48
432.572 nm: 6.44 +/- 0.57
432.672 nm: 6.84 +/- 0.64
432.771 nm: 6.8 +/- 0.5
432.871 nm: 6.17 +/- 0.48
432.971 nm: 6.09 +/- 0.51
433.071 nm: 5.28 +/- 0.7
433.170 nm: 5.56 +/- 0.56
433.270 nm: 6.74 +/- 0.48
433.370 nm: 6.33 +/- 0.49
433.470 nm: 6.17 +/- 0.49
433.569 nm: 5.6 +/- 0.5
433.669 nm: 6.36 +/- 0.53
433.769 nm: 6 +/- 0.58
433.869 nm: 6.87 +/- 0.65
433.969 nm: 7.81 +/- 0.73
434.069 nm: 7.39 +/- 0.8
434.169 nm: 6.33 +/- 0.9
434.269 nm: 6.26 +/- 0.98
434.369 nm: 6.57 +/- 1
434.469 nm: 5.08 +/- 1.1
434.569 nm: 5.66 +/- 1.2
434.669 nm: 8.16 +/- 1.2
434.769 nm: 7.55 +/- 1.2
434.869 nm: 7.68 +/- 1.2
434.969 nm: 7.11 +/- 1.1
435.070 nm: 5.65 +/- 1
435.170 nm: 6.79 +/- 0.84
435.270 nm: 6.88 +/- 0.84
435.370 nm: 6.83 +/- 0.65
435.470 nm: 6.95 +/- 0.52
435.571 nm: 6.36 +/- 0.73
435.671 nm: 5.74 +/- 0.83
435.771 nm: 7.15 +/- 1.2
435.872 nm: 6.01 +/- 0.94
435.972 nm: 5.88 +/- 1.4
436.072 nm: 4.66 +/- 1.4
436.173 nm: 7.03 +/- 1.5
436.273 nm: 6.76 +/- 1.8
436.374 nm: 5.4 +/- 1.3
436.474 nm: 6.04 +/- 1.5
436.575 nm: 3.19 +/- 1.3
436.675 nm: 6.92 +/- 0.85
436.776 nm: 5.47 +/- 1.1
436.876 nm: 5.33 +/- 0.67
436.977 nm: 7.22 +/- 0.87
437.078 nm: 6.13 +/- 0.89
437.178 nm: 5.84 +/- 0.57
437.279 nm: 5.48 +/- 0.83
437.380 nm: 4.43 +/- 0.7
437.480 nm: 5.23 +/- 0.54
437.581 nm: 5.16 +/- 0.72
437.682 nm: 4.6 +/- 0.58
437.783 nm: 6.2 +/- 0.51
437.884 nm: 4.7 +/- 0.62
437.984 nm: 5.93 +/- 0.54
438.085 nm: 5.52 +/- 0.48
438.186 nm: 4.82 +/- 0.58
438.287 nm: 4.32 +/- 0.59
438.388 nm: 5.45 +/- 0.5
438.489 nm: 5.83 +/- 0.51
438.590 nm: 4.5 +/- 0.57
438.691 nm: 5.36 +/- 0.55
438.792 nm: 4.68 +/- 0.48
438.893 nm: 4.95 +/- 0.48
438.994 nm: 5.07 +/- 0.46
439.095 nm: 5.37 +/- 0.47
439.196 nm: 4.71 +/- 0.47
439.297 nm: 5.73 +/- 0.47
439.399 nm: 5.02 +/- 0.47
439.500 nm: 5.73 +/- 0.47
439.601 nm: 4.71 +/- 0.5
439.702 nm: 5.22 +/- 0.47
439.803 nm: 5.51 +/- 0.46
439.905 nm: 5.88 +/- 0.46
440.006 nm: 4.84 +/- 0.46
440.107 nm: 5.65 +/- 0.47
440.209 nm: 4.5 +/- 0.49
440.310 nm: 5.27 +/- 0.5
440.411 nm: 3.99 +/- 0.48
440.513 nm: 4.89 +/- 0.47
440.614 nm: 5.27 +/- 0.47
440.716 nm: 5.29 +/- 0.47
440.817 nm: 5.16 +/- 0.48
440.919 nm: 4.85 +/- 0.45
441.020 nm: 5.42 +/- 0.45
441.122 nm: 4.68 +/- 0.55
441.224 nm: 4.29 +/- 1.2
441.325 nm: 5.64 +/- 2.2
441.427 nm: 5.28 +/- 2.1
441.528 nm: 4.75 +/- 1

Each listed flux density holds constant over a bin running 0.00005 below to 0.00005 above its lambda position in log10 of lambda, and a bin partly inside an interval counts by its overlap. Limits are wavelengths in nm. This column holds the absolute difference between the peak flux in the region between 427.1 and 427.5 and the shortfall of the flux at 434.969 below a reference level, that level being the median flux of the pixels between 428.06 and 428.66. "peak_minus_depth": 7.2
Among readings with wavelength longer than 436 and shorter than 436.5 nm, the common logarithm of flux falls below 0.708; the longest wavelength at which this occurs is 436.072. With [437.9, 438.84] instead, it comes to 438.792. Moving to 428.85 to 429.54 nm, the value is 429.496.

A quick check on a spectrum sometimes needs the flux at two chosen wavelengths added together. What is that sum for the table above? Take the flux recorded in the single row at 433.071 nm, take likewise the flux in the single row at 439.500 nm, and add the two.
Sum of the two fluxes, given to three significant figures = 11.0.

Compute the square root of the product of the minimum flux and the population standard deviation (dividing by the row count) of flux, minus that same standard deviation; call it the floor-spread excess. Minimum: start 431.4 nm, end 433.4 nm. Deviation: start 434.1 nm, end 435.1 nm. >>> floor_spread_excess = 1.28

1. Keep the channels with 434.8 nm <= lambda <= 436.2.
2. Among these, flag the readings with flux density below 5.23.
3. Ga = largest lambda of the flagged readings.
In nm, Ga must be 436.072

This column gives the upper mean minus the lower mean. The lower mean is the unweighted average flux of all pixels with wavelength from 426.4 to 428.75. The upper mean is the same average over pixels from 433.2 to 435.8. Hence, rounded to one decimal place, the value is 1.4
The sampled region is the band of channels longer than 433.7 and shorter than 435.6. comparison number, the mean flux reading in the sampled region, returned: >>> 6.73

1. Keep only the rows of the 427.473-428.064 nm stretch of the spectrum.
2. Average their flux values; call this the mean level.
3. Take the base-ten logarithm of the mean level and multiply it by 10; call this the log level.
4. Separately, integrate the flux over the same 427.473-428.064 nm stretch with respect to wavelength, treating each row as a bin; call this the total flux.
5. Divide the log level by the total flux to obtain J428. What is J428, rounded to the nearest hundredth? 2.31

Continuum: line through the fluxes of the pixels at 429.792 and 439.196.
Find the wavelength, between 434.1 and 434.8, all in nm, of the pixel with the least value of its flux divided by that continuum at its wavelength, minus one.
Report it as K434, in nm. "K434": 434.469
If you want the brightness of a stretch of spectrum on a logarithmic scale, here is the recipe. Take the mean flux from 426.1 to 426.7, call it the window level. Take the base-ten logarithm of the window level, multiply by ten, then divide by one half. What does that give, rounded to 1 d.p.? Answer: 14.0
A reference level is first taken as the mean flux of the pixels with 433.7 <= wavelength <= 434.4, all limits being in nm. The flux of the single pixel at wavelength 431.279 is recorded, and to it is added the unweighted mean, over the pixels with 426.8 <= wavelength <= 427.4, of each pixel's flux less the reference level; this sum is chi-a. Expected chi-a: 4.3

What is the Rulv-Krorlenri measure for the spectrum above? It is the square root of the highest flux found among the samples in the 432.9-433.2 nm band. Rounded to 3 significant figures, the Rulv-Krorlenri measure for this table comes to 2.47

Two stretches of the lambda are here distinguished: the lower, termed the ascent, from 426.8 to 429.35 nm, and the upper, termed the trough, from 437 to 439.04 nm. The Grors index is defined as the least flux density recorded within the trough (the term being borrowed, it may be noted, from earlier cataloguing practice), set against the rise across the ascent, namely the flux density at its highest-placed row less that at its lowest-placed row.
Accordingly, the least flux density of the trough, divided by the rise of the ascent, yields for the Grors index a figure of -15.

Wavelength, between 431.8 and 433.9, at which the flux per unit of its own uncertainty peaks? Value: 432.174 nm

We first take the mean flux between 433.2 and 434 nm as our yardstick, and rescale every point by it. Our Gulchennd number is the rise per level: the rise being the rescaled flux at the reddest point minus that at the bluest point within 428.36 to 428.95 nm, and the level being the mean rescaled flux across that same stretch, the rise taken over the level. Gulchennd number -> 0.6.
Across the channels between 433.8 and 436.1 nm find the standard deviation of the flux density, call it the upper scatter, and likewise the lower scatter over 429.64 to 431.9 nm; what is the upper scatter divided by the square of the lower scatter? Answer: 2.9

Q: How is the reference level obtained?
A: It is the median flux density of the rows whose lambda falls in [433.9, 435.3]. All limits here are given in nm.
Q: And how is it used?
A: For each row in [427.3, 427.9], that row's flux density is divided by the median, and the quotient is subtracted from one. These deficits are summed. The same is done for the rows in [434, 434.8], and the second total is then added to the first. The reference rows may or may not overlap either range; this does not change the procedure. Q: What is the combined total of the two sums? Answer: 1.9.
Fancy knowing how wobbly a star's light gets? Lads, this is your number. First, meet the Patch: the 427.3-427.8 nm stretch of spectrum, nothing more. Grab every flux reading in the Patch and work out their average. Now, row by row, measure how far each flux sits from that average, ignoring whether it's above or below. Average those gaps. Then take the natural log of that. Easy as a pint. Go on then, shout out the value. -1.3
